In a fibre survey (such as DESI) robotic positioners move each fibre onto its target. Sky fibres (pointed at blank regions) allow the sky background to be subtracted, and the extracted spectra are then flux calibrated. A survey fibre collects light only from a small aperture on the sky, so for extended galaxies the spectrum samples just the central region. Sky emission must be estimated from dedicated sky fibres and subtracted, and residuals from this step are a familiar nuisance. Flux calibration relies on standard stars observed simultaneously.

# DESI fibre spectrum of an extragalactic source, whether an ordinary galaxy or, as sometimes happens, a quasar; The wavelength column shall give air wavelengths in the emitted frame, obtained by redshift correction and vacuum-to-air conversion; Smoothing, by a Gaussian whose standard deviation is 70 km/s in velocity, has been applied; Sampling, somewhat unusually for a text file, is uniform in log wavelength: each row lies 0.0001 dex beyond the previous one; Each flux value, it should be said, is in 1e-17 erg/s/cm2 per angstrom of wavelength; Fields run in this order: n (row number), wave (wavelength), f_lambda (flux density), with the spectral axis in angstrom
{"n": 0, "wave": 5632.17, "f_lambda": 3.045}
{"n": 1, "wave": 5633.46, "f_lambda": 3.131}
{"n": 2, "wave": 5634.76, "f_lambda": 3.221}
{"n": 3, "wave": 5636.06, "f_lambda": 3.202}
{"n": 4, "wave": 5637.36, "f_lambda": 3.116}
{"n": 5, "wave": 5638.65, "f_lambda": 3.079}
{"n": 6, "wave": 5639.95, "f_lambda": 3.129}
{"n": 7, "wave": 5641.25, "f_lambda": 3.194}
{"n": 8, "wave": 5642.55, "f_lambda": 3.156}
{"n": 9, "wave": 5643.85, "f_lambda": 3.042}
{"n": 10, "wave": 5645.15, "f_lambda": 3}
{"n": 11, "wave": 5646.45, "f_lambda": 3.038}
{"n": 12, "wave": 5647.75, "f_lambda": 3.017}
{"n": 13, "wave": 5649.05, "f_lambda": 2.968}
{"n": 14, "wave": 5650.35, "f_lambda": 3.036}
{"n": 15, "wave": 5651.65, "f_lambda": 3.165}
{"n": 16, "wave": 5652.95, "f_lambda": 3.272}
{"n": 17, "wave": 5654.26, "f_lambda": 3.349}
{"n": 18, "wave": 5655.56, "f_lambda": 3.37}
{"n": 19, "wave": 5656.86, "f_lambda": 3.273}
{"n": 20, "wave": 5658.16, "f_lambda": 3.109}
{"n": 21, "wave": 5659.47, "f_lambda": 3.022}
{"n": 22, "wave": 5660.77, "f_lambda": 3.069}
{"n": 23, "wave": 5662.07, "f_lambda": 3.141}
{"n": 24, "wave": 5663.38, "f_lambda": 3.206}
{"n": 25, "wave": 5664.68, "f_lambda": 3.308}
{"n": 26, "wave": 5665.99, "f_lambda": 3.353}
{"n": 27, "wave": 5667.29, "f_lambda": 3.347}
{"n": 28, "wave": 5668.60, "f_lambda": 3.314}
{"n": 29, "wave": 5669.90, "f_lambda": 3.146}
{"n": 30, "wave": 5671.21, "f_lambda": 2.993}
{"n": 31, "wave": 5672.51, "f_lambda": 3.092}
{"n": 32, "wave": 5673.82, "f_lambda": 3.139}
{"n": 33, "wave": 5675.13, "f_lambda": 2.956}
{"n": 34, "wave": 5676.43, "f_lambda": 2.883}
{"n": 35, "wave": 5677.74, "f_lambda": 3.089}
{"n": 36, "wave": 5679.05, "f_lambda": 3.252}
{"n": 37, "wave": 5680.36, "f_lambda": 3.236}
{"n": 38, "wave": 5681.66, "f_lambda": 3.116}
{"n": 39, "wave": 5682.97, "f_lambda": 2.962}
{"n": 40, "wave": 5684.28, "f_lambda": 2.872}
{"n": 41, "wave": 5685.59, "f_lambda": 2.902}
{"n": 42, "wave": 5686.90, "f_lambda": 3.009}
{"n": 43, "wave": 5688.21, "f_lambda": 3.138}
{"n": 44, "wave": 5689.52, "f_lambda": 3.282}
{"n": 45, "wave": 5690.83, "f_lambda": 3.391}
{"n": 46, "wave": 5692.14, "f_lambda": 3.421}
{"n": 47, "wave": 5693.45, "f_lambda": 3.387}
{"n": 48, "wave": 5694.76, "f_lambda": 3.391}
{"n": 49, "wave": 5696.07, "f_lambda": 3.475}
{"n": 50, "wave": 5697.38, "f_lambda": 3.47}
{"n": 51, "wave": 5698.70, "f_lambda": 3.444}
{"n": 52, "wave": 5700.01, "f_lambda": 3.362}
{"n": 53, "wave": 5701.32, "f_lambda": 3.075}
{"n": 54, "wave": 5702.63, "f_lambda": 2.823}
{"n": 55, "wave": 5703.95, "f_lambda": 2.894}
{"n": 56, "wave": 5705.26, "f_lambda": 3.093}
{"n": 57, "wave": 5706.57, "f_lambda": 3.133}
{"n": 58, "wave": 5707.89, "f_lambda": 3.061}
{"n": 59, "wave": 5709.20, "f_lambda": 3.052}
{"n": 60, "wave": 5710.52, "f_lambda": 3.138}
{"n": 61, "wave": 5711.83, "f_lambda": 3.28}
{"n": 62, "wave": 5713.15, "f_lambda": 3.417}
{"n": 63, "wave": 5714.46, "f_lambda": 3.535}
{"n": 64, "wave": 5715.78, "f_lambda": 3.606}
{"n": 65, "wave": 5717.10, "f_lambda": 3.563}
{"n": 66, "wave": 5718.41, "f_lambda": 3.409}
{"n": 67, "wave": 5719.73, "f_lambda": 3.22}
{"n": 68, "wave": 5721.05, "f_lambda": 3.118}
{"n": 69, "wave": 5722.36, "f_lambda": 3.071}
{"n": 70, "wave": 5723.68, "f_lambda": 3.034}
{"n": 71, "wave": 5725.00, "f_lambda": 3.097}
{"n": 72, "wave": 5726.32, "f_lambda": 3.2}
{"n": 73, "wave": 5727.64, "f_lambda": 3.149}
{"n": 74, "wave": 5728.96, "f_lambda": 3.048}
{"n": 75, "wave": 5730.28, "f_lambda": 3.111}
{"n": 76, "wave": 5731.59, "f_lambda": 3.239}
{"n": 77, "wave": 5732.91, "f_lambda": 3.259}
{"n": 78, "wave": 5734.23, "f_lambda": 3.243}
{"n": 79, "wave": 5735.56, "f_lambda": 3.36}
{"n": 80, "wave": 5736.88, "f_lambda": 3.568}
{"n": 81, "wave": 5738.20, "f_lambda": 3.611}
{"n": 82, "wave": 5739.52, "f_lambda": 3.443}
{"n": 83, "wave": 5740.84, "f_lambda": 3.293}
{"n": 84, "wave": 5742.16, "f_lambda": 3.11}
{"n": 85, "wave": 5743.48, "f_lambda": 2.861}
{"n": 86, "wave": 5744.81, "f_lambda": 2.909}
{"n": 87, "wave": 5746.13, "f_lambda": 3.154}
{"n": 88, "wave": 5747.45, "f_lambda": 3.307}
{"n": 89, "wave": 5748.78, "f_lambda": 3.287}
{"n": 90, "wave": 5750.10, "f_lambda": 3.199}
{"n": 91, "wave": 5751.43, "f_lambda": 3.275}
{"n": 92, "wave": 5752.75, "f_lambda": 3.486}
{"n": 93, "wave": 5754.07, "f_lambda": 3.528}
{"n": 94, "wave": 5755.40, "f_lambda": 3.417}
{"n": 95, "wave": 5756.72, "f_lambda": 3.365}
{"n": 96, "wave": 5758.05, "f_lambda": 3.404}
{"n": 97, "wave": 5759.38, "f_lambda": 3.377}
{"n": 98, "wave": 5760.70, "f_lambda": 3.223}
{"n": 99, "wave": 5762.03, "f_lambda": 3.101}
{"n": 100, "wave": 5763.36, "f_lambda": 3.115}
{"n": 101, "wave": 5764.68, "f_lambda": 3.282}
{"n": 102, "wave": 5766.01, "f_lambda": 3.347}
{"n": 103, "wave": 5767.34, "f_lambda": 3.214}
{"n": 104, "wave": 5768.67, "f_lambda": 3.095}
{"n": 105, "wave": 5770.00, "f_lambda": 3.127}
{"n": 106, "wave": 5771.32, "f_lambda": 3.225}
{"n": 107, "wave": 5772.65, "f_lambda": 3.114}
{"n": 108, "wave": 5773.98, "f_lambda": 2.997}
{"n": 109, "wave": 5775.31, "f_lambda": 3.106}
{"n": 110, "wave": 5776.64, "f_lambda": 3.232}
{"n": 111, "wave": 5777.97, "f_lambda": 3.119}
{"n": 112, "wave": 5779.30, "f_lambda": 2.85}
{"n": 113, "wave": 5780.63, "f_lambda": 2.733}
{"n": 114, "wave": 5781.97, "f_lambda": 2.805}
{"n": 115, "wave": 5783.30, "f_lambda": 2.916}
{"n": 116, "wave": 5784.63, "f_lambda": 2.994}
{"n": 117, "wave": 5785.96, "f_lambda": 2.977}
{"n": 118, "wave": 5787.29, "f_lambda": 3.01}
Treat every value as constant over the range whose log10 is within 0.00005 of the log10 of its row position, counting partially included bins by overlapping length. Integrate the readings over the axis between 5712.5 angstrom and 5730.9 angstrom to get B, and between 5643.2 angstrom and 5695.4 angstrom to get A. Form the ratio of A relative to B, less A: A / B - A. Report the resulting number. -162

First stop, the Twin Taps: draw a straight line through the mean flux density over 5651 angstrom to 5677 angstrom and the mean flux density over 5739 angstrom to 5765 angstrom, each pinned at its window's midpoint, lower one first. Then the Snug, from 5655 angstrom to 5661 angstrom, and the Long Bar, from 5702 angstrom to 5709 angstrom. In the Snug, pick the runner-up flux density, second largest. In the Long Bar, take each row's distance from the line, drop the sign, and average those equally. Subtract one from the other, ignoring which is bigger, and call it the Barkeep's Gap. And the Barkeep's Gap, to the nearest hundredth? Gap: 3.06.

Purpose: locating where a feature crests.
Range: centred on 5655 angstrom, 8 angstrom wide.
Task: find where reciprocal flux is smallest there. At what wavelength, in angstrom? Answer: 5655.56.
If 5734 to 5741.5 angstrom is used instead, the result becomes 5738.20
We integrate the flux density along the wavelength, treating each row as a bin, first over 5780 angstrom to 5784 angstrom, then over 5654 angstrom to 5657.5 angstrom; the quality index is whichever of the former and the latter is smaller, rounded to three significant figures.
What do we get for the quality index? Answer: 11.3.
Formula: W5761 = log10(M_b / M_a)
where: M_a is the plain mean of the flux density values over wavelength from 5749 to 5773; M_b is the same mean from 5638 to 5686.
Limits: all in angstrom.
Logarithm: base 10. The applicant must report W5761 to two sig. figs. -0.020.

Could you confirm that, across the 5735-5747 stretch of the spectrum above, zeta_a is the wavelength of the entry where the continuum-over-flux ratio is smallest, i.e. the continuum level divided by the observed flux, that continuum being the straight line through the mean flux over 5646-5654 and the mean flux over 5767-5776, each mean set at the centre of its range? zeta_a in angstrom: 5738.20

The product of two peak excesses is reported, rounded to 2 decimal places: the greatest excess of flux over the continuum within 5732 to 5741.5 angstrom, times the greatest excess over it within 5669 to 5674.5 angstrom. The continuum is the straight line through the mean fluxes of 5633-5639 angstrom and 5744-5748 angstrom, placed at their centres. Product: 0.00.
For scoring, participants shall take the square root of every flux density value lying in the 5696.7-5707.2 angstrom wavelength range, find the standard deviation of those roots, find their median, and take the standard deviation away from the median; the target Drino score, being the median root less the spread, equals 1.70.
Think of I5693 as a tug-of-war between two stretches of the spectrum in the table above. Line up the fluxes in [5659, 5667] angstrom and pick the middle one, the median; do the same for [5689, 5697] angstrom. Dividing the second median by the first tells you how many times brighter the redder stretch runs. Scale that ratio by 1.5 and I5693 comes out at 1.60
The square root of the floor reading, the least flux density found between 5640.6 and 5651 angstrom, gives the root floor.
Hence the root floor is 1.72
